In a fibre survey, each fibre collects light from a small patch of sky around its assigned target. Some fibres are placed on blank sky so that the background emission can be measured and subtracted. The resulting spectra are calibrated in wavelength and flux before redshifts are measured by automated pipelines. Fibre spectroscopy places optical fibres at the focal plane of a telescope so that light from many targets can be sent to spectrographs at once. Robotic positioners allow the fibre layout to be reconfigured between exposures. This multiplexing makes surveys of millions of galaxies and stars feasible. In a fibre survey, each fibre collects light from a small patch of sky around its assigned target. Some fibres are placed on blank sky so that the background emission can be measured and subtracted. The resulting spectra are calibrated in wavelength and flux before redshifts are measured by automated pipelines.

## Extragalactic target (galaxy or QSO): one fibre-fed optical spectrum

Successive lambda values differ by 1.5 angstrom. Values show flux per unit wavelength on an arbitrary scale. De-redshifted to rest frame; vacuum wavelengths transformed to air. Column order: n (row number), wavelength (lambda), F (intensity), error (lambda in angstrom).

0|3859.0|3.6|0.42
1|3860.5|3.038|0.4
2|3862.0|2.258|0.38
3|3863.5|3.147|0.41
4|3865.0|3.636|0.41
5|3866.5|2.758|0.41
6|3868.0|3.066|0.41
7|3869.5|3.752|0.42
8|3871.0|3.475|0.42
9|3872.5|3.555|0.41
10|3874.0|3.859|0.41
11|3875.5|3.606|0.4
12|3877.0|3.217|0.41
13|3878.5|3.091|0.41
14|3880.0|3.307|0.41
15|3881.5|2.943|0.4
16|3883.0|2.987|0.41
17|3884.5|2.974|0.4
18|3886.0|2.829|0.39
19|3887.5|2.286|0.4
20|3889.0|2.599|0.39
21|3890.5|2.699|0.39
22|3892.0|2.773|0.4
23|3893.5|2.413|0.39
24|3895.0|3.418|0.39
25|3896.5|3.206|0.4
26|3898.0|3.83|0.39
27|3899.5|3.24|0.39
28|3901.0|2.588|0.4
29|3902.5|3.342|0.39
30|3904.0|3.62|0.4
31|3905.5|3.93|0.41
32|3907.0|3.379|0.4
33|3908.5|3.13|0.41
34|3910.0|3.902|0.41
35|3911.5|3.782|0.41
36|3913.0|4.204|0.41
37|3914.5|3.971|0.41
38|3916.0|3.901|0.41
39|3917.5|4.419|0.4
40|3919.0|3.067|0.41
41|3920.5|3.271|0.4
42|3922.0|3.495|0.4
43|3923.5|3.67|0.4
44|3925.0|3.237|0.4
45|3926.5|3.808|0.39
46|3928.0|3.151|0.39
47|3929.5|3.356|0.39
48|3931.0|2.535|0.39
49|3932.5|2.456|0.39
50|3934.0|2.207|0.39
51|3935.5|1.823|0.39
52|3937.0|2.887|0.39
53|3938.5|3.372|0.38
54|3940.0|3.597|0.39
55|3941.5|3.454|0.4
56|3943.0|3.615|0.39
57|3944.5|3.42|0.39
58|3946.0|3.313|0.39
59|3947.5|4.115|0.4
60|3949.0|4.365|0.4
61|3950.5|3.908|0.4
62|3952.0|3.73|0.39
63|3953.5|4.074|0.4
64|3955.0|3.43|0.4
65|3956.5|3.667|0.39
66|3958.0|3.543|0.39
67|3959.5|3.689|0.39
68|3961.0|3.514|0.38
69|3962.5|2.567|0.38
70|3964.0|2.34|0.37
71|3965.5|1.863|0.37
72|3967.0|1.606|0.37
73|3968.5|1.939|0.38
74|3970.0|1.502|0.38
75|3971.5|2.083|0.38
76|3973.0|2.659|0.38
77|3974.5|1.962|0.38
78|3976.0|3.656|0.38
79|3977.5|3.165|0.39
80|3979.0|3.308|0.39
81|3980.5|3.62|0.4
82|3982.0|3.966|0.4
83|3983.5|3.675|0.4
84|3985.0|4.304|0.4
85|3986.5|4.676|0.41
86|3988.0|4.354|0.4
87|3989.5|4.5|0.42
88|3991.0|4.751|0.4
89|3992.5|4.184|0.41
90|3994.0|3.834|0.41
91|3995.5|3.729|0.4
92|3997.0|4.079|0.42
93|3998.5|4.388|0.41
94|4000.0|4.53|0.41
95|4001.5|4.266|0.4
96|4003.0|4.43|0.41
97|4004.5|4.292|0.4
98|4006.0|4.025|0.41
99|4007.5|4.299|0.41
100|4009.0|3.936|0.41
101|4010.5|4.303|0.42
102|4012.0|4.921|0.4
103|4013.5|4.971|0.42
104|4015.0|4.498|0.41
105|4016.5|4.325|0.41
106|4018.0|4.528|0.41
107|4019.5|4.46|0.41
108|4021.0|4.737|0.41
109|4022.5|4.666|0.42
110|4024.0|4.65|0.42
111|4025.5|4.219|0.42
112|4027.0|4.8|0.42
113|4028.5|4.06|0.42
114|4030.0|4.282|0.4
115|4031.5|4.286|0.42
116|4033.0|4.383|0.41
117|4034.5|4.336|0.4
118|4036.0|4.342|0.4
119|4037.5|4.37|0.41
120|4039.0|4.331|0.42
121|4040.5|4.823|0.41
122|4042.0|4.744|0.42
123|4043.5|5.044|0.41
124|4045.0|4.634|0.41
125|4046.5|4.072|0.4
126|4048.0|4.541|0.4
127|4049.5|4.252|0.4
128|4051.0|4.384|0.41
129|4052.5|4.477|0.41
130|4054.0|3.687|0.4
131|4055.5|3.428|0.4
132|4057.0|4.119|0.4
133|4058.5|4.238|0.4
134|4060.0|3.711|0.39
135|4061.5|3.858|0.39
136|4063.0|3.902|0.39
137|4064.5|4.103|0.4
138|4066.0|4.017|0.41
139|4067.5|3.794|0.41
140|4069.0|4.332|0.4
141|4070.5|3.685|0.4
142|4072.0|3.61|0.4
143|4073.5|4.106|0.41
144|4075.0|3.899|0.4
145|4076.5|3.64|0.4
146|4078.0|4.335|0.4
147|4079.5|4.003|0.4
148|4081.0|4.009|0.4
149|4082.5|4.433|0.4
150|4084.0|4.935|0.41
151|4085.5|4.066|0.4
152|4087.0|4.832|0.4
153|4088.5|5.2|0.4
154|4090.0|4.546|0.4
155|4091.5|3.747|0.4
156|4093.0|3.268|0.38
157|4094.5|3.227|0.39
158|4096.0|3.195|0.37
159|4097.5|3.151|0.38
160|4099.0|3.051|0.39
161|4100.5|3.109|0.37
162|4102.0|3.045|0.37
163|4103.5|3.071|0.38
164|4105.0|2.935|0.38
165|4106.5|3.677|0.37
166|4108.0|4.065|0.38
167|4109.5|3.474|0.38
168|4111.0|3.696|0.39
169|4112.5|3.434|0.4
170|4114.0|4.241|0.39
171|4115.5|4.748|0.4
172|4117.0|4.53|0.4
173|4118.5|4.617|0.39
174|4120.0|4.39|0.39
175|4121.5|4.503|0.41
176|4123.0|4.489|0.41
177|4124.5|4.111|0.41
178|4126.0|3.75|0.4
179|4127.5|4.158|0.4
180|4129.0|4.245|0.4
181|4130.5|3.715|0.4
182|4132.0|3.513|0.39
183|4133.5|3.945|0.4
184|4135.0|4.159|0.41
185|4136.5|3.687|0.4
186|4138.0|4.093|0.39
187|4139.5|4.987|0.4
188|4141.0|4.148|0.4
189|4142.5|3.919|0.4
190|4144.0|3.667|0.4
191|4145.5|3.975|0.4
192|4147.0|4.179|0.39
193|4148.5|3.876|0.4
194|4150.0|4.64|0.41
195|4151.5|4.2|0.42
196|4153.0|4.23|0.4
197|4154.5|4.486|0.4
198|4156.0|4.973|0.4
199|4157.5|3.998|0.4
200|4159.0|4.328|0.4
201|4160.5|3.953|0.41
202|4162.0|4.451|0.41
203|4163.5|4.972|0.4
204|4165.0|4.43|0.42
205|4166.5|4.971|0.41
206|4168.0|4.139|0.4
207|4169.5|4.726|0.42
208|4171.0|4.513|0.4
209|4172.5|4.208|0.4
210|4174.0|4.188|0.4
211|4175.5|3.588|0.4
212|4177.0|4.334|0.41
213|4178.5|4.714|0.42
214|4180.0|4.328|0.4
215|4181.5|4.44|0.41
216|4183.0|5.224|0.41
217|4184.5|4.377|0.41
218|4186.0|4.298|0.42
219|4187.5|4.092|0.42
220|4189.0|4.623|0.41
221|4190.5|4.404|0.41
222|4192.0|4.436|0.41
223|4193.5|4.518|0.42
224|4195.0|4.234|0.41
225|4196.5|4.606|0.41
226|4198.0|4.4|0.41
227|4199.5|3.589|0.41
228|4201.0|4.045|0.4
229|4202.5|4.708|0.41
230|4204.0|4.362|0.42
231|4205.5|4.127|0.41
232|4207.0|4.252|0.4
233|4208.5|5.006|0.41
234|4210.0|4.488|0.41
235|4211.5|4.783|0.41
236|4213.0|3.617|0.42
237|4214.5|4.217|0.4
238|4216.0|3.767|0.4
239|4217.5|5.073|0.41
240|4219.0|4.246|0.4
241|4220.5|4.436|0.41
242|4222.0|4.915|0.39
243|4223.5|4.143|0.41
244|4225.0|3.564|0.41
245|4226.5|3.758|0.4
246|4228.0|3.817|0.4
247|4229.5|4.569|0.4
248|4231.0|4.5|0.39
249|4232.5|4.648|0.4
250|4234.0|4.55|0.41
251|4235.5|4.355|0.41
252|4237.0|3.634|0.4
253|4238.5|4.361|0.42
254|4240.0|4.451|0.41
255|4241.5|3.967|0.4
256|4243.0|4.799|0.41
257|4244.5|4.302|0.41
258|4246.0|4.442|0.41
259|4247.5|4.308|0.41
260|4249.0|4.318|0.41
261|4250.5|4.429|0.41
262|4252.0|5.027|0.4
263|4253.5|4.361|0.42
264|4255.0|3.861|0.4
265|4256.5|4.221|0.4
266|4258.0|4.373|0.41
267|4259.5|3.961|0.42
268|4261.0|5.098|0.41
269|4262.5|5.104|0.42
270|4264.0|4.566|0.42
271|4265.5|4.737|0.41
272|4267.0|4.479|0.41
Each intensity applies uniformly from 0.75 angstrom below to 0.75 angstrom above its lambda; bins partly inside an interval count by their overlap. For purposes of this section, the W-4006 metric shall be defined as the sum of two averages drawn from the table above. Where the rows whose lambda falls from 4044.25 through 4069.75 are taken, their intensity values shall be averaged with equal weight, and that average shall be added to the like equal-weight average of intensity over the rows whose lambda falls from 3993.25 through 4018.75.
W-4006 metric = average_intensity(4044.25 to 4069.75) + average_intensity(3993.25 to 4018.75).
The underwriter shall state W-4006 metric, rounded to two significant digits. 8.4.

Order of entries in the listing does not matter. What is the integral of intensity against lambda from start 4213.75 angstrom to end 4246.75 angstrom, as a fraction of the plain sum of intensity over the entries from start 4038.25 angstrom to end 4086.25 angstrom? 1.1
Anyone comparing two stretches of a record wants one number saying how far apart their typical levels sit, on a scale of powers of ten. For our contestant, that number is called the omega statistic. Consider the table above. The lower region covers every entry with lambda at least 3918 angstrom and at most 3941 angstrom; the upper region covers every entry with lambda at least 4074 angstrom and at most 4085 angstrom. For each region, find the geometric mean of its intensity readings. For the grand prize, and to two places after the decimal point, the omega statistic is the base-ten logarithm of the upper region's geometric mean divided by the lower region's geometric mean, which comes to 0.14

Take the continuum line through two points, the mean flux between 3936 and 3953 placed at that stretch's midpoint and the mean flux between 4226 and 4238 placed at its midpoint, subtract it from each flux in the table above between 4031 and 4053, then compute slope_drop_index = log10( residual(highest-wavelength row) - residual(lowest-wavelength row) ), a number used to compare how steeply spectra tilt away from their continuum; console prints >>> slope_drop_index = -0.84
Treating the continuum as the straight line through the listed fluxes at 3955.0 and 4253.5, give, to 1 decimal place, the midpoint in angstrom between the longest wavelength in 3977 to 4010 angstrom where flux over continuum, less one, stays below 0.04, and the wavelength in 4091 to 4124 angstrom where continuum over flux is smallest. 4048.0 angstrom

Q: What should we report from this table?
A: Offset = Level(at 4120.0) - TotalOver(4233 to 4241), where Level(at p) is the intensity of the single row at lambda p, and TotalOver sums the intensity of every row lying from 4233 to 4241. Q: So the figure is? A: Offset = -17.0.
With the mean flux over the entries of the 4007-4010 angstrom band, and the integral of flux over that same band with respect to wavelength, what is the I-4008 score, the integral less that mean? 8.2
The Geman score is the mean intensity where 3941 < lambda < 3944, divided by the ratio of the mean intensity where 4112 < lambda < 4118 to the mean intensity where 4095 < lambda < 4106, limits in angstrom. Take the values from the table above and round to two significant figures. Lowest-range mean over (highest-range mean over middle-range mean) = 2.6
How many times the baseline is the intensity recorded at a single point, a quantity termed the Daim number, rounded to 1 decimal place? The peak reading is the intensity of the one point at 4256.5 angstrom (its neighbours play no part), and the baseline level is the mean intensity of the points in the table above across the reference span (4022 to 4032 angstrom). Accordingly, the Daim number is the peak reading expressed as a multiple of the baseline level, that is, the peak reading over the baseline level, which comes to 1.0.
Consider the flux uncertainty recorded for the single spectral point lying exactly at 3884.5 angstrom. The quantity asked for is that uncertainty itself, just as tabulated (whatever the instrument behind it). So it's 0.400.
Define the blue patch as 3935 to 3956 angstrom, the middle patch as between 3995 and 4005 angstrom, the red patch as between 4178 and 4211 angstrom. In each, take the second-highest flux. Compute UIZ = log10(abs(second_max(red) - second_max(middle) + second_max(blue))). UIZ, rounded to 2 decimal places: 0.67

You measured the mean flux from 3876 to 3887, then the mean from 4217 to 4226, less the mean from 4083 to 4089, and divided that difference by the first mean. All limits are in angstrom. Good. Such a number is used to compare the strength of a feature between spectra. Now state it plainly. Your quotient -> -0.12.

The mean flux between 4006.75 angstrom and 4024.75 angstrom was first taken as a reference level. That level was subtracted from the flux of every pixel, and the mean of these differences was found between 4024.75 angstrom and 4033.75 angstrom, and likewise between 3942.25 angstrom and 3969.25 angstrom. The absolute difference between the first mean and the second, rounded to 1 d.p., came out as 1.1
